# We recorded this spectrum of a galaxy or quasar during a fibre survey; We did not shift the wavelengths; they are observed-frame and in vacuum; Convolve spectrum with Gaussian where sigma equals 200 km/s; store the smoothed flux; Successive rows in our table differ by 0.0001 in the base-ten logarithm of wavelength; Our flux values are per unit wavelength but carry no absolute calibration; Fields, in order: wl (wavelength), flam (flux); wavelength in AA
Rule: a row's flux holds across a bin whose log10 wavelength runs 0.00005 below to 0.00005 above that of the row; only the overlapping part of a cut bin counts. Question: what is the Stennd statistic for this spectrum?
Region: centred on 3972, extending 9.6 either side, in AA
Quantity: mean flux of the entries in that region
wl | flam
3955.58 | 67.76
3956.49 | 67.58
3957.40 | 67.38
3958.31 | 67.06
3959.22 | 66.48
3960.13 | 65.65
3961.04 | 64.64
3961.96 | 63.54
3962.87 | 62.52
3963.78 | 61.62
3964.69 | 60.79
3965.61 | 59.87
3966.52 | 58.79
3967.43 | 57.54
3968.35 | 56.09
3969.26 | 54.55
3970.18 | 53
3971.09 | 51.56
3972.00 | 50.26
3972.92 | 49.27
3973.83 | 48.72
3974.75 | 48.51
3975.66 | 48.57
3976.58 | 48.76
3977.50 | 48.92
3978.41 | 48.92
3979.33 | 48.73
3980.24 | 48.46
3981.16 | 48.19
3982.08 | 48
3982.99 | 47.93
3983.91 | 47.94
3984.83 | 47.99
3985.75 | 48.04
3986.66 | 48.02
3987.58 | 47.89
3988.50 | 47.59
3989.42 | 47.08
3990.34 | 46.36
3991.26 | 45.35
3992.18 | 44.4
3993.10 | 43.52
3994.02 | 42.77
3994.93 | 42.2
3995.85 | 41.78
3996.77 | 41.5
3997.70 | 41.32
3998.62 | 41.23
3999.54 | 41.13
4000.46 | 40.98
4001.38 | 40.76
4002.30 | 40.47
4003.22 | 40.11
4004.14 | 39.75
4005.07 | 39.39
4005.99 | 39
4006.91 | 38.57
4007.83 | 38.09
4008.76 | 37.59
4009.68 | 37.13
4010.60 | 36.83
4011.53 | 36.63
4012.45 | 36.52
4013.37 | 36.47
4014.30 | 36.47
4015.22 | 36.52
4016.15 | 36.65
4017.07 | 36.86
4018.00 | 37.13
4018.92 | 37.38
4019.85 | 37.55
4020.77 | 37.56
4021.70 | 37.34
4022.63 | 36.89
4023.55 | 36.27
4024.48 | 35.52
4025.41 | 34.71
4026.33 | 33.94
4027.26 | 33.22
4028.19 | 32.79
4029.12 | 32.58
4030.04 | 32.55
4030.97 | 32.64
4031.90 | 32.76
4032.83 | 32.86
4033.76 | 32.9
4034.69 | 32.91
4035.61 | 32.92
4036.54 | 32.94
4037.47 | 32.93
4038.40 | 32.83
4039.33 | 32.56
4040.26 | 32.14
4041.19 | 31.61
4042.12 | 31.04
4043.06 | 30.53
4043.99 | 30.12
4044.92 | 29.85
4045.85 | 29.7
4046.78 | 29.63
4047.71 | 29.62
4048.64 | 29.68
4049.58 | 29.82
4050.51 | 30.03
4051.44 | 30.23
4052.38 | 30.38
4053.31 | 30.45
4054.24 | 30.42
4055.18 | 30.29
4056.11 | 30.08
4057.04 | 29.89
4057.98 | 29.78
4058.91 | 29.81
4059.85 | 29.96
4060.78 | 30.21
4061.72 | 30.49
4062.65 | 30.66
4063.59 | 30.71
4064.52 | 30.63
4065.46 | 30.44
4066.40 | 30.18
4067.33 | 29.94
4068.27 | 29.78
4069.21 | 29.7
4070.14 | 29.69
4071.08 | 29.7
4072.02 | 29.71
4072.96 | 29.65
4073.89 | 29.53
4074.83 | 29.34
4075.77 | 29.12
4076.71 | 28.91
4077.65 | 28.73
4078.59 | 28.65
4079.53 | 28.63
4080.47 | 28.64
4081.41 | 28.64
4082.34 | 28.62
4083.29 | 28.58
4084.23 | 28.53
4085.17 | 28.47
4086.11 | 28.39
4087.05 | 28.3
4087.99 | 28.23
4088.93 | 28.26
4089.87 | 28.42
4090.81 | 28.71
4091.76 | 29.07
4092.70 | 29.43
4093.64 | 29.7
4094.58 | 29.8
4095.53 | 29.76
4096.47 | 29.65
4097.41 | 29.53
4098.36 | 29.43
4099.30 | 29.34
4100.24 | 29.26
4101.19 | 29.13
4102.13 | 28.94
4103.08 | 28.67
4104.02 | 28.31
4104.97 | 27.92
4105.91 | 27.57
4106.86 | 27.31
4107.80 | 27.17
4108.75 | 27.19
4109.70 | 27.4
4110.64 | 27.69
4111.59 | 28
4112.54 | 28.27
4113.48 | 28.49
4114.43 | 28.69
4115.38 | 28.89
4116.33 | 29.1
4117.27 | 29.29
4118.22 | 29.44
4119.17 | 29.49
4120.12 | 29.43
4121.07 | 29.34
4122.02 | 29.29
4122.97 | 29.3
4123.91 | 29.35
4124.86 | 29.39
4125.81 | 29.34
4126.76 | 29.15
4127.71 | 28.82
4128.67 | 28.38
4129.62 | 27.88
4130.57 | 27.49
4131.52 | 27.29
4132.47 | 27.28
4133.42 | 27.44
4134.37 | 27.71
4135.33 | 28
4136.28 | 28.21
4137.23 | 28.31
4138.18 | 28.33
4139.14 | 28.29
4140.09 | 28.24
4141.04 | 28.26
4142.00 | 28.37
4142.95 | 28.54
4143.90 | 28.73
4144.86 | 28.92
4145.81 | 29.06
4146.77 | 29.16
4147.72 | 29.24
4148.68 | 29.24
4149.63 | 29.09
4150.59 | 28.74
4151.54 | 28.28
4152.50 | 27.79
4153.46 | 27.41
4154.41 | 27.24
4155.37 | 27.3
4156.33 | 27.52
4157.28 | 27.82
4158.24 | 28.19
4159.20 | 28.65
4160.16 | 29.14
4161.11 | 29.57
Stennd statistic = 53.0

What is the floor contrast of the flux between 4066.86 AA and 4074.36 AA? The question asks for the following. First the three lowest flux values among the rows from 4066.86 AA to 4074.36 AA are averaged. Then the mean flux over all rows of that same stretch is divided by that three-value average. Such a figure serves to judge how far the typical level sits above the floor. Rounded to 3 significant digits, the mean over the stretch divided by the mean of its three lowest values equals 1.00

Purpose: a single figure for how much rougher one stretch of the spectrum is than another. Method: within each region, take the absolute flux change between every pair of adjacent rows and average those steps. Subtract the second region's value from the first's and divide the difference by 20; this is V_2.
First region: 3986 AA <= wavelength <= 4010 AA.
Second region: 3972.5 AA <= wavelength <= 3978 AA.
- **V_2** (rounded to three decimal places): 0.010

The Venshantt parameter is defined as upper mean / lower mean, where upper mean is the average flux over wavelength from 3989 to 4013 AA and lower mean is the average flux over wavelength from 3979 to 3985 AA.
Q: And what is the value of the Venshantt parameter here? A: 0.85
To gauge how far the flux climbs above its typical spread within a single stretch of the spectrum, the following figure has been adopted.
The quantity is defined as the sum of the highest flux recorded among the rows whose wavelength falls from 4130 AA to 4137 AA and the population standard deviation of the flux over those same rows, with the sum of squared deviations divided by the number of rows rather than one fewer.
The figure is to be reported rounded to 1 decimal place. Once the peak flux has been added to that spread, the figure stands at 28.5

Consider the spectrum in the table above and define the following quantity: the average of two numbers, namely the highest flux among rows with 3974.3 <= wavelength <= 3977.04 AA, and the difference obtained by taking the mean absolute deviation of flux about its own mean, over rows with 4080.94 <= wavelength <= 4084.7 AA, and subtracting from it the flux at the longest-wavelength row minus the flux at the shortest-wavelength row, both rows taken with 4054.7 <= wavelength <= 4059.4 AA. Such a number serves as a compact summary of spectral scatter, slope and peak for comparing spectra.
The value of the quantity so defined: 25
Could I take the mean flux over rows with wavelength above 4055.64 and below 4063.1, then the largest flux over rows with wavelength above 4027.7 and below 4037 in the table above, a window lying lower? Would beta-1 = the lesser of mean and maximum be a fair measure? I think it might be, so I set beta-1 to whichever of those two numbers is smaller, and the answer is 30.1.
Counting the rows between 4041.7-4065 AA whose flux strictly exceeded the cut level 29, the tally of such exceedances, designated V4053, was 25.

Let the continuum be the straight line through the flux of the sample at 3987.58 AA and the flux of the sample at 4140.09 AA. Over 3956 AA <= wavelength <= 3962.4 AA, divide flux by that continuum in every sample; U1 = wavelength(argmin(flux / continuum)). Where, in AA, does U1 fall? 3961.96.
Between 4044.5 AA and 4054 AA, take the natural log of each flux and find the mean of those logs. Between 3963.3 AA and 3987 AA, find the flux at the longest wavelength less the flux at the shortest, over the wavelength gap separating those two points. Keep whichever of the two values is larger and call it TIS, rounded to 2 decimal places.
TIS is 3.40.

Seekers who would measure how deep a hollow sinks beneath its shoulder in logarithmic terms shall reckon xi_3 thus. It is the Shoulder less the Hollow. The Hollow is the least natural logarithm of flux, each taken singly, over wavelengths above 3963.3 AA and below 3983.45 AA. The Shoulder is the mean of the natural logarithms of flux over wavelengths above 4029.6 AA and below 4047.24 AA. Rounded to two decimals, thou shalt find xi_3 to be -0.41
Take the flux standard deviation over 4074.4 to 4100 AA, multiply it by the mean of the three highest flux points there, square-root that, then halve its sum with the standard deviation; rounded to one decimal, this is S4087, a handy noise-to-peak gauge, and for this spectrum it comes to 2.2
